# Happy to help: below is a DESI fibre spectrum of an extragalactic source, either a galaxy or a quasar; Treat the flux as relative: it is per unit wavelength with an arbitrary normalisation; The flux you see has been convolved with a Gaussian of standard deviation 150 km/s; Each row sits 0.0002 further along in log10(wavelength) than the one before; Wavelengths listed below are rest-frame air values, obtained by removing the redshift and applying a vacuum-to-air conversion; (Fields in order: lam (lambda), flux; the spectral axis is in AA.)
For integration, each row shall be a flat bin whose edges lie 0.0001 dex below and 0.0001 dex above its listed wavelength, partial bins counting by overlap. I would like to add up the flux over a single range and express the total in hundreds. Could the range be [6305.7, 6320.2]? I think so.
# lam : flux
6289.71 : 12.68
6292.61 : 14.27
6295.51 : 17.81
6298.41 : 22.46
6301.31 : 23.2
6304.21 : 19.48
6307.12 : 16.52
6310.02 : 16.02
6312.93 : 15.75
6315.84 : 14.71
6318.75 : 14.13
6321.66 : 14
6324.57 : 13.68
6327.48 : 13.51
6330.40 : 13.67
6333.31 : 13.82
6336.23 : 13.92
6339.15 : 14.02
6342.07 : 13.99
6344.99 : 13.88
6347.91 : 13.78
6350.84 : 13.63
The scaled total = 0.77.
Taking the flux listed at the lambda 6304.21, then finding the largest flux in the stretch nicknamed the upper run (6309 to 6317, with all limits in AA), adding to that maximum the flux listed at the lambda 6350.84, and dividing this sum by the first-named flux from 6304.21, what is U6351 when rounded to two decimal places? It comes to 1.52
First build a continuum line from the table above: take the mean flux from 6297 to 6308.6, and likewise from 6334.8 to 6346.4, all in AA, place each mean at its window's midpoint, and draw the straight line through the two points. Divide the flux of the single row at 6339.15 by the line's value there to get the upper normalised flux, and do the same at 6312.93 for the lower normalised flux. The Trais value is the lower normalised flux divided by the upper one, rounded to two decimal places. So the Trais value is 0.85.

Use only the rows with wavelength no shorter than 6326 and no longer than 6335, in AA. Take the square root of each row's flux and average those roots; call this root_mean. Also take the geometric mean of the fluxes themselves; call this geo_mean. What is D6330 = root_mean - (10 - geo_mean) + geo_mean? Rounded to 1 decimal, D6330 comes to 21.0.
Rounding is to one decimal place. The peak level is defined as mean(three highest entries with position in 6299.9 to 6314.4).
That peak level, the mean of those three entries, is 19.7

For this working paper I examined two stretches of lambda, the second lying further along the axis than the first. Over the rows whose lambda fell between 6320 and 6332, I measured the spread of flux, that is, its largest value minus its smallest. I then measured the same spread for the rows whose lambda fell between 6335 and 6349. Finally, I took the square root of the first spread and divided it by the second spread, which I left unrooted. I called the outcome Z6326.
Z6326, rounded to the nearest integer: 3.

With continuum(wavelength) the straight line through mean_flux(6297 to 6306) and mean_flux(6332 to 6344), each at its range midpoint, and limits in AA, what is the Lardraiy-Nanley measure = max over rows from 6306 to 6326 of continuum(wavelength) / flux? 1.27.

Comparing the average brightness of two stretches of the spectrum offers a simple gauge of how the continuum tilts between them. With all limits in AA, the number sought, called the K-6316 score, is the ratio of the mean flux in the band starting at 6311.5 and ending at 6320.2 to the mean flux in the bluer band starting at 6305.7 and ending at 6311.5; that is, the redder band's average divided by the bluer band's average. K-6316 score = 0.91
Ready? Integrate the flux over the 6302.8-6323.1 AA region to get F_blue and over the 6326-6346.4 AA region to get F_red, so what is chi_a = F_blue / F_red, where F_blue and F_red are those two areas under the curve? 1.1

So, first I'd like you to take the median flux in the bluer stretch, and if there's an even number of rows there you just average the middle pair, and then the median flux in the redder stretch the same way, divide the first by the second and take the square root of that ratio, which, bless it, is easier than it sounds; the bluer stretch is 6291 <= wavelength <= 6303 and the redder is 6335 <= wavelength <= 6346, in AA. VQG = 1.20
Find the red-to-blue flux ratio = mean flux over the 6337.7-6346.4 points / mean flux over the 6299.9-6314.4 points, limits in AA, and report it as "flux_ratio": 0.77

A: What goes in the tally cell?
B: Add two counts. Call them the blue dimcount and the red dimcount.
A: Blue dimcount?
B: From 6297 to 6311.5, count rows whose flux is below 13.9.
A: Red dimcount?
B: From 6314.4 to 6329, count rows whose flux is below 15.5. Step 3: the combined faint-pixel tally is 5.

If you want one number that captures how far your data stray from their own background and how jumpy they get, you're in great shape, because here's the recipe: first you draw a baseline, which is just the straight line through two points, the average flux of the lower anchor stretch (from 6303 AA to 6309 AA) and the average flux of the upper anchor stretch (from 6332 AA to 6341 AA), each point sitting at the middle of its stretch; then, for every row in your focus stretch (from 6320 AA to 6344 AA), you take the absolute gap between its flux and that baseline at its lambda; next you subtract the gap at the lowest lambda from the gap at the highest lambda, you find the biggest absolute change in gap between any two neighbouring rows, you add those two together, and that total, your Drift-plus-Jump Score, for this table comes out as -0.5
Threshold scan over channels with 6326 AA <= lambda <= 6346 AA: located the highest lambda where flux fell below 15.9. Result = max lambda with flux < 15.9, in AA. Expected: 6344.99 AA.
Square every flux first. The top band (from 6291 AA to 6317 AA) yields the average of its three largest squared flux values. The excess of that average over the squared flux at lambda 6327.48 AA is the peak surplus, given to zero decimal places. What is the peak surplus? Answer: 292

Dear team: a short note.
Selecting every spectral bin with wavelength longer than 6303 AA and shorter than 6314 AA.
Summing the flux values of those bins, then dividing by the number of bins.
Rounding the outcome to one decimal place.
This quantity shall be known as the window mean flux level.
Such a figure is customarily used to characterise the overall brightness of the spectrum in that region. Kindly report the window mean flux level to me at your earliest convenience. 16.9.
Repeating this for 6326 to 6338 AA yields 13.7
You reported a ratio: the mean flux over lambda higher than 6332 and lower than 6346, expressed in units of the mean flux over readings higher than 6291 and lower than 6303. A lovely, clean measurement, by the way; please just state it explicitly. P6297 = 0.72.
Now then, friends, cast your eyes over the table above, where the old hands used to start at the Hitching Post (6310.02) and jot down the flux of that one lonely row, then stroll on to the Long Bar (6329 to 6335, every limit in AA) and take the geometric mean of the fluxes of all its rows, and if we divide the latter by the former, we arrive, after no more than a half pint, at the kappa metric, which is 0.86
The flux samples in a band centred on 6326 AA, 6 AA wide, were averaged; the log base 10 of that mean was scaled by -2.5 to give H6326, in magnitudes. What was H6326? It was -2.83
